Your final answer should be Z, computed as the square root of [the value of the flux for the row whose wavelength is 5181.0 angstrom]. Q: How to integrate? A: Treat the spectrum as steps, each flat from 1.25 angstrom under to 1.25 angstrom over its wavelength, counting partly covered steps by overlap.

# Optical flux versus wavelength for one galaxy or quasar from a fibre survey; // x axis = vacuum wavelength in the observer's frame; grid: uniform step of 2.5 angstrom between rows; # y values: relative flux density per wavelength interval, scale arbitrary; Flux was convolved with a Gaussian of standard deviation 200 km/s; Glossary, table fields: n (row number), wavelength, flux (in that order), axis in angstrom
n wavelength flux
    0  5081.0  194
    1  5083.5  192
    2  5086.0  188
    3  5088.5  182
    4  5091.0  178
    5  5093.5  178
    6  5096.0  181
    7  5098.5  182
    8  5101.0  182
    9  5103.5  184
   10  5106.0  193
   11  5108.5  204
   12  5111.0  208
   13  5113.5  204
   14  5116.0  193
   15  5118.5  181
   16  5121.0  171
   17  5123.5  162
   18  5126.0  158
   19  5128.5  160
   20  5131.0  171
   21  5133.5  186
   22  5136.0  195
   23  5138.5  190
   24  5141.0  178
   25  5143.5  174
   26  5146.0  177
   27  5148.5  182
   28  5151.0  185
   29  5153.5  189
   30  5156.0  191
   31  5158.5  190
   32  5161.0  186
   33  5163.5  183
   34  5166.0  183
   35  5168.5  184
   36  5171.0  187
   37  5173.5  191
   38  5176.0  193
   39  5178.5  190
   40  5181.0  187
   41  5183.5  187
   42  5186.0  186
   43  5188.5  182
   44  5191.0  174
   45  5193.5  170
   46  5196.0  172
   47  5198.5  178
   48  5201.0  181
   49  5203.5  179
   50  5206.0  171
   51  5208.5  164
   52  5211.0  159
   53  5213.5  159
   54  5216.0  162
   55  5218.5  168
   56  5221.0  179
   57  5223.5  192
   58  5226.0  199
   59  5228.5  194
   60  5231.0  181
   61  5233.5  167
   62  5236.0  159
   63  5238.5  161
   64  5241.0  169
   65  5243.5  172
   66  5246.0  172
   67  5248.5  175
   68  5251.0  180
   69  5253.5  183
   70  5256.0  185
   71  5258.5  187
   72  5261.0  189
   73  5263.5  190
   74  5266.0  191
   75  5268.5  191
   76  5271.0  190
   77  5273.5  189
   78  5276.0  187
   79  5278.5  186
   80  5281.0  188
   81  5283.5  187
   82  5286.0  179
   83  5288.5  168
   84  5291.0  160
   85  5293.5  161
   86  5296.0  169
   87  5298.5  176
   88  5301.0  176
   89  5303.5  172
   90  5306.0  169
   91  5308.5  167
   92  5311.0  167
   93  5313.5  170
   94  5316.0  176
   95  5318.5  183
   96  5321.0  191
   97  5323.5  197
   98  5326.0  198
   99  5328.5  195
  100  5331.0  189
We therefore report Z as 13.7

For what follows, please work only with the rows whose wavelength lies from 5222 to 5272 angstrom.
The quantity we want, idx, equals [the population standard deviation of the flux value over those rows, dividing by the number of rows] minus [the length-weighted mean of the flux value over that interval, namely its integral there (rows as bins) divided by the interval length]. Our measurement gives -170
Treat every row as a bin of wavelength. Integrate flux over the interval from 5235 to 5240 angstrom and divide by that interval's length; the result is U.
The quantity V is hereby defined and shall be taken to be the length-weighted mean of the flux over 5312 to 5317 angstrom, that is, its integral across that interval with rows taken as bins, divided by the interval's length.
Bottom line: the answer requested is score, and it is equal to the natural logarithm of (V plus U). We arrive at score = 5.81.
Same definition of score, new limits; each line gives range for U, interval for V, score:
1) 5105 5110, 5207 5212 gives 5.89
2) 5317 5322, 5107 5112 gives 5.97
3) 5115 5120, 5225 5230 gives 5.94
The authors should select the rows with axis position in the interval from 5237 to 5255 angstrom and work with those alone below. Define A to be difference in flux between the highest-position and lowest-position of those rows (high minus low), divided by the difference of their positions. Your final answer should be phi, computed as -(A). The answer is -1.5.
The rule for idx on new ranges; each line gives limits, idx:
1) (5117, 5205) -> -172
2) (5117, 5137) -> -161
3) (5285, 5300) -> -162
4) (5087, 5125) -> -173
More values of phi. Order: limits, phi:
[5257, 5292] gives 0.8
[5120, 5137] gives -1.6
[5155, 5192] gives 0.5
